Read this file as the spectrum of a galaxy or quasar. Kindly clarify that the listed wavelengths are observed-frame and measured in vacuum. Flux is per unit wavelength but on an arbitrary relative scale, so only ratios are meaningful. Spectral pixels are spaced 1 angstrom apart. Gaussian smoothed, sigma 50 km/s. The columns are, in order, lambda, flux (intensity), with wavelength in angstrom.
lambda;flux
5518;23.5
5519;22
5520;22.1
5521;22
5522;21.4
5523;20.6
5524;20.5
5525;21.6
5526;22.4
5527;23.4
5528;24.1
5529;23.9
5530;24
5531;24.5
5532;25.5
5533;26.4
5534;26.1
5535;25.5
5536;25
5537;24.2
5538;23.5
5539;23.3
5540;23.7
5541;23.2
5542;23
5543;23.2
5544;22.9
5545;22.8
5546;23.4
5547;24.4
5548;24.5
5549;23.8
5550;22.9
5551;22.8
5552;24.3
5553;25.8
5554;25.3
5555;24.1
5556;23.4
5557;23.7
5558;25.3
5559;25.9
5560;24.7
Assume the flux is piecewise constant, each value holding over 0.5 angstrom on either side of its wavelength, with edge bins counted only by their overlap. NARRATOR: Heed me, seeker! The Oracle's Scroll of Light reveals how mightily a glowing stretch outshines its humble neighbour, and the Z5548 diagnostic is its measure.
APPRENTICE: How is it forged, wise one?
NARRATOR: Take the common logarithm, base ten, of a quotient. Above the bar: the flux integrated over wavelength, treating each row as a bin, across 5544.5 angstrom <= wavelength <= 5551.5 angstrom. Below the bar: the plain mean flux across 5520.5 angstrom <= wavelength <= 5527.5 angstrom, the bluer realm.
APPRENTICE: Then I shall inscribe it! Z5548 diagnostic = 0.880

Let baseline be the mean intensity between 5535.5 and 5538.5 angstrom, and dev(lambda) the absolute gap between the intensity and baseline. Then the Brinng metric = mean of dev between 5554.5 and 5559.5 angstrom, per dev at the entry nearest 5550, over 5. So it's 0.13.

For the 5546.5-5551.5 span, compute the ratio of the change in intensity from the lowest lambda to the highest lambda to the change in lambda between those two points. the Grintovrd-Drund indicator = -0.40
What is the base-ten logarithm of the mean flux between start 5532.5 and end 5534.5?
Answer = 1.42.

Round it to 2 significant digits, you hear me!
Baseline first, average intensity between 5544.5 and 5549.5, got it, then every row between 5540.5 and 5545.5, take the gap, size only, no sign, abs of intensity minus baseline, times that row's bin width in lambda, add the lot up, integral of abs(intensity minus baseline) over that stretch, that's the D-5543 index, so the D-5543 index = 3.8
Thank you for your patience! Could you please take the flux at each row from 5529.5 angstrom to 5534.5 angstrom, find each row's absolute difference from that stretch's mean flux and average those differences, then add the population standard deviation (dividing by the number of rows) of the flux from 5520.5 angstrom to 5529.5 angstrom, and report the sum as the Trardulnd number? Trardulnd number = 2.1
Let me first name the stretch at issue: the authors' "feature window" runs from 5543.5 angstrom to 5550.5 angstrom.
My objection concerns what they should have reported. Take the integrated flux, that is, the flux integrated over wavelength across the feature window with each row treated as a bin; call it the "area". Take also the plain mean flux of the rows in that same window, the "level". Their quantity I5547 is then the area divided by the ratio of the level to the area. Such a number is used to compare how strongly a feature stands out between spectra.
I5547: 1153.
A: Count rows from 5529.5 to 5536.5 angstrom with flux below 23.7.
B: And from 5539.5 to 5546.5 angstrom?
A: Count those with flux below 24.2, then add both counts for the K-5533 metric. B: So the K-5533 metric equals 7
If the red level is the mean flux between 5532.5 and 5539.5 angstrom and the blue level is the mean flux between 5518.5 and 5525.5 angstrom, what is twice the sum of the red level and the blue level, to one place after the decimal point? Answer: 92.6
